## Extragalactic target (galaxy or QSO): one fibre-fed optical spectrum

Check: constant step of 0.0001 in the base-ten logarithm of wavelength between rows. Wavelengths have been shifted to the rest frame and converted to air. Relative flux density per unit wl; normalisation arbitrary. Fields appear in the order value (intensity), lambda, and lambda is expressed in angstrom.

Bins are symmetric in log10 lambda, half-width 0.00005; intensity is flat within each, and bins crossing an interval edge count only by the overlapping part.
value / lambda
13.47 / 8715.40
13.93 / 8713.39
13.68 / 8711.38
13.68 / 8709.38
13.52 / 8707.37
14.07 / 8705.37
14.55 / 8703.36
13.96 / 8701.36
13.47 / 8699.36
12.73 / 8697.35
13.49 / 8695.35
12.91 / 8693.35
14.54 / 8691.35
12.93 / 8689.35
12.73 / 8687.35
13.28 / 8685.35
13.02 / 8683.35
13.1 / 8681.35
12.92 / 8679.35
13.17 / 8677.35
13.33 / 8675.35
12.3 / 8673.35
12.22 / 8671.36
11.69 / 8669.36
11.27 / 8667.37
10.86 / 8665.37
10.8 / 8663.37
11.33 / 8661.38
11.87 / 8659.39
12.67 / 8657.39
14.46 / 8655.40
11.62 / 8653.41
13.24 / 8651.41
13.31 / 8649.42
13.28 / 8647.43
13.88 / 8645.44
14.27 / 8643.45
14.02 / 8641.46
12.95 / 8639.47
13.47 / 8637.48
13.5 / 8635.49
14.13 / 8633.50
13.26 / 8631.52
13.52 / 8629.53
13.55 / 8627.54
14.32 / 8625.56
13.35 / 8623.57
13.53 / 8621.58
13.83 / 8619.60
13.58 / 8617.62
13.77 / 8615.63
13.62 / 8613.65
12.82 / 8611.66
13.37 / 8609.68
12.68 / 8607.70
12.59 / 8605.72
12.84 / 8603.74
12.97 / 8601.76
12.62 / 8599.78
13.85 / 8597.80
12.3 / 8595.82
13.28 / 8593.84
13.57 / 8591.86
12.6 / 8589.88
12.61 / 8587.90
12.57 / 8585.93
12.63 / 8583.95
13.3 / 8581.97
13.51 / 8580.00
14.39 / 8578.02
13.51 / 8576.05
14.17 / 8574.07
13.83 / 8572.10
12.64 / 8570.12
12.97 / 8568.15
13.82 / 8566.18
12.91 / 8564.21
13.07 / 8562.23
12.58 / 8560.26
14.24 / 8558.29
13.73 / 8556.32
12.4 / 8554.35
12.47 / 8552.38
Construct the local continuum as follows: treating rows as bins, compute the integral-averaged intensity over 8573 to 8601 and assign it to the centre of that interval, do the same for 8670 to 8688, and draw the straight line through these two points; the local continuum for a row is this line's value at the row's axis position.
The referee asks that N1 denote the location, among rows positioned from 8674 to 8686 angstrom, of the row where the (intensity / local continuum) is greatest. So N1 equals 8675.35 angstrom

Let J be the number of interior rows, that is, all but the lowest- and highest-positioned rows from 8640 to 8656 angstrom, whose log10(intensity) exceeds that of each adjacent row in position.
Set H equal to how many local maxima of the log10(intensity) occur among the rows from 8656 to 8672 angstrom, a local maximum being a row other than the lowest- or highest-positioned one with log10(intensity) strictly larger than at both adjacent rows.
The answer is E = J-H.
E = 2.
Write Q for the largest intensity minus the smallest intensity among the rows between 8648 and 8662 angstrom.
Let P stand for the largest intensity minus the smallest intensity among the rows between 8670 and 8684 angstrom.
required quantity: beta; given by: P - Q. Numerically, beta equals -2.0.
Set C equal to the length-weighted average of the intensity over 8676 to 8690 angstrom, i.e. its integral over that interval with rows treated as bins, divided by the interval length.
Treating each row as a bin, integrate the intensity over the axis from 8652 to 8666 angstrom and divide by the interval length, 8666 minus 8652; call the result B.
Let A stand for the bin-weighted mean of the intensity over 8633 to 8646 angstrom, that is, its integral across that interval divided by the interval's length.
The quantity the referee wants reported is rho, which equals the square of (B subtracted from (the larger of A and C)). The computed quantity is 2.9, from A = 13.7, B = 12.01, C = 13.0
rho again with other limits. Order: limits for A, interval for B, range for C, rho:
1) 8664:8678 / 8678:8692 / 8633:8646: 0.3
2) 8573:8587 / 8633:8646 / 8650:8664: 0.1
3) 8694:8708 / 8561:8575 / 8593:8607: 0.1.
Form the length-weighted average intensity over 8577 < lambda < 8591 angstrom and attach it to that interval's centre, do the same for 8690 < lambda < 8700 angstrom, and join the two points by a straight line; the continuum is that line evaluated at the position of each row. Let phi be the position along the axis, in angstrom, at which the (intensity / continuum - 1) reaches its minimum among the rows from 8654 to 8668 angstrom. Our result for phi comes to 8663.37 angstrom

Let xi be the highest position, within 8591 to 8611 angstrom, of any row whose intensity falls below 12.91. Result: 8607.70 angstrom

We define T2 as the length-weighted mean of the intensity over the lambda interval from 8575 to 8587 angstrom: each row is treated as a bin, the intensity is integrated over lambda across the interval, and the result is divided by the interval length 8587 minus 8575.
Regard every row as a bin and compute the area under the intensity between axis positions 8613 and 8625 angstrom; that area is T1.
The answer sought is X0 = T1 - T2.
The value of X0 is 150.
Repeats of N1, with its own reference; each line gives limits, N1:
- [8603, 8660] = 8655.40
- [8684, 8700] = 8691.35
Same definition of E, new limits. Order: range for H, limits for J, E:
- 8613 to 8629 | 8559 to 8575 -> -1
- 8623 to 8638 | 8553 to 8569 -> 1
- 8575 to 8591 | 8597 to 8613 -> 0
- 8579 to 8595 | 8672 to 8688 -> 1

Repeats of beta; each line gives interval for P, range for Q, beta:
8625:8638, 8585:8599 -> -0.5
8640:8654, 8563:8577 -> 1.1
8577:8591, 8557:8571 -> 0.2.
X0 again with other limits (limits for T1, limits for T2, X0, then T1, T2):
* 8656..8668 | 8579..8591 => 126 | 139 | 12.9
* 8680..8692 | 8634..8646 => 145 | 159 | 13.7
